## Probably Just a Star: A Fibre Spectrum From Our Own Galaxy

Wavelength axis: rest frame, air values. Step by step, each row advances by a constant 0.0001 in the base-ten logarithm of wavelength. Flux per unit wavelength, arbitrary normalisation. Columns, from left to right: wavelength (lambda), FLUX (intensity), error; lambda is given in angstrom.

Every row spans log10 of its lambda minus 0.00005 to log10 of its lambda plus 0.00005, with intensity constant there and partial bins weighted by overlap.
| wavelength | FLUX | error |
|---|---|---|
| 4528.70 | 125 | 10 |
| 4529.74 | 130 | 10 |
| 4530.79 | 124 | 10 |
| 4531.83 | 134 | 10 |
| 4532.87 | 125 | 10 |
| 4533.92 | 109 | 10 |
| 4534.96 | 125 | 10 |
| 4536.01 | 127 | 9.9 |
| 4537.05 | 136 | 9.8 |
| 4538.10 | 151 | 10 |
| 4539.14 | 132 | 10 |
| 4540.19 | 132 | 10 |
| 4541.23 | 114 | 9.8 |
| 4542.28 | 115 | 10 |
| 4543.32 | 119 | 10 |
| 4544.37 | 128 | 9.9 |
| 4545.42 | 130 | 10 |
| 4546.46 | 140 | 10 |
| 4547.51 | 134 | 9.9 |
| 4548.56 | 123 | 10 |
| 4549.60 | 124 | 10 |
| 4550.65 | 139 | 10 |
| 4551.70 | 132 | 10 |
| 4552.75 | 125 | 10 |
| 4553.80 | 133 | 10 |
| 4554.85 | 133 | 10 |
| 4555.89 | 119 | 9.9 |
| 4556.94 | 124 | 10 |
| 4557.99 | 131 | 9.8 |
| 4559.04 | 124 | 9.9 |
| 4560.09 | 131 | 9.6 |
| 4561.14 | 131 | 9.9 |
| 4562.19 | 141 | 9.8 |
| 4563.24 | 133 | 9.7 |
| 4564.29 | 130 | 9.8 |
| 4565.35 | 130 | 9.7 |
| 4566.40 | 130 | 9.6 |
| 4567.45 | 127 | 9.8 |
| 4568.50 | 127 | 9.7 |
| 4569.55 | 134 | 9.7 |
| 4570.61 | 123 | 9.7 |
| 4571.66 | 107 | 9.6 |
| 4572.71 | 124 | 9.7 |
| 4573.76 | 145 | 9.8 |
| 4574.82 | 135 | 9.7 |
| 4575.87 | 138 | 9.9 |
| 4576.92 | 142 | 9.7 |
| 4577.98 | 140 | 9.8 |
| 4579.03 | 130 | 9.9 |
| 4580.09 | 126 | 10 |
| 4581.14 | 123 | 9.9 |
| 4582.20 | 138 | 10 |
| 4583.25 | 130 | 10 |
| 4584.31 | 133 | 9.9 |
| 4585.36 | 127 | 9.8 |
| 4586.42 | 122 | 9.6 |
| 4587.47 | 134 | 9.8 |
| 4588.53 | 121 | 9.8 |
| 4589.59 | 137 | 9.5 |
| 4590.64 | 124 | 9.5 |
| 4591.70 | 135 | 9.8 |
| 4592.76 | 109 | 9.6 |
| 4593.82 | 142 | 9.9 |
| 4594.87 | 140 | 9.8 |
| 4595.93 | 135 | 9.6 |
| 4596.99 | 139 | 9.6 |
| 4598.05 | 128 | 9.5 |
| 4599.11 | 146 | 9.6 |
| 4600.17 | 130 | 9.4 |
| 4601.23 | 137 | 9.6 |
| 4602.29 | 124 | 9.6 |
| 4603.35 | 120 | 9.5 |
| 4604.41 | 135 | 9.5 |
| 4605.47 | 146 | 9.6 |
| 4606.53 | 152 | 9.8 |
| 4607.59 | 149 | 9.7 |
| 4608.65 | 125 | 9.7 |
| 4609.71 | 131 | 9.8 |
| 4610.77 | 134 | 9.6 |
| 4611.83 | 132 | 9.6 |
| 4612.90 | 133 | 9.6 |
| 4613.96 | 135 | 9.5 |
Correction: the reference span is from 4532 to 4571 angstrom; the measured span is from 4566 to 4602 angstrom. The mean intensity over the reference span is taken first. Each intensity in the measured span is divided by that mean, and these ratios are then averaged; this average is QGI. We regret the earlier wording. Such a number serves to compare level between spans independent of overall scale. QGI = 1.02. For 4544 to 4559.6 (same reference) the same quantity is 1.00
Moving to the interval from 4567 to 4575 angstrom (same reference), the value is 0.99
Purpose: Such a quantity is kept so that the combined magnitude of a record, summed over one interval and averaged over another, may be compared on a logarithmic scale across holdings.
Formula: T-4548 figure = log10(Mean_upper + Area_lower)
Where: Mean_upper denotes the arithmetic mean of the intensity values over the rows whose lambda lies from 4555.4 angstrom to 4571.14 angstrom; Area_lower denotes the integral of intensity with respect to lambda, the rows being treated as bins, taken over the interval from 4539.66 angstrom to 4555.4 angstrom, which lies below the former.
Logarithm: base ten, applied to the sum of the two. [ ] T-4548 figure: 3.331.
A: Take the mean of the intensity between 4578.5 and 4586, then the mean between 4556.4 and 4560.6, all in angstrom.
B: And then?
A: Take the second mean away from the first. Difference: 2.1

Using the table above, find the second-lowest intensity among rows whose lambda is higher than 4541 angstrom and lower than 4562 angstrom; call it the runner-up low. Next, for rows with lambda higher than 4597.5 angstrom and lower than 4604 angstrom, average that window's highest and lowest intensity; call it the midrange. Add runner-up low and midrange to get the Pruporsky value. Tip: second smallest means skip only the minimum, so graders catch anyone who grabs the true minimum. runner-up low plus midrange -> 248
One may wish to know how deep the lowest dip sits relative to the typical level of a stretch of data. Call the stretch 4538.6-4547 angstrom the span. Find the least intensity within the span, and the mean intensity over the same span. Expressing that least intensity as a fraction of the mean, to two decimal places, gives 0.90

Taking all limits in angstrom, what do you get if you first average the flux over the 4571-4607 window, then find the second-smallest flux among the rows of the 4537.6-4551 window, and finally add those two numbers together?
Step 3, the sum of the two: 247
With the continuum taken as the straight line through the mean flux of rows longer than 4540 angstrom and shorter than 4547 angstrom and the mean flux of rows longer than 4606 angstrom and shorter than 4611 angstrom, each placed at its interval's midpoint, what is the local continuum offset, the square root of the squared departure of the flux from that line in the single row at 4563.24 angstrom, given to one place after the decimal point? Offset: 3.7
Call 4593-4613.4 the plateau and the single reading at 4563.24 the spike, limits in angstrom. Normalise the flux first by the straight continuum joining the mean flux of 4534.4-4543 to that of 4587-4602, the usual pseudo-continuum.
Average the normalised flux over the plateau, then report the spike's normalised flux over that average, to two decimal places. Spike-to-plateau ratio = 1.00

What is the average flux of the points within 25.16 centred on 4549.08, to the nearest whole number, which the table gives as 129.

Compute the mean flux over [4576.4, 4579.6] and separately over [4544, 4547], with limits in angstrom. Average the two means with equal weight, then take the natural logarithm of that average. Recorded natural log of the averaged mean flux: 4.905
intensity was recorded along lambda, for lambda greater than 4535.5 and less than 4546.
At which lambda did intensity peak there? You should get 4538.10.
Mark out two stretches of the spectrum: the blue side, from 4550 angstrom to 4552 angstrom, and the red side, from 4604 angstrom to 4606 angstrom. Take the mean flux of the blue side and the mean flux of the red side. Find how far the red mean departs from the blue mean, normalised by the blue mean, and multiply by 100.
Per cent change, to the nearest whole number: 4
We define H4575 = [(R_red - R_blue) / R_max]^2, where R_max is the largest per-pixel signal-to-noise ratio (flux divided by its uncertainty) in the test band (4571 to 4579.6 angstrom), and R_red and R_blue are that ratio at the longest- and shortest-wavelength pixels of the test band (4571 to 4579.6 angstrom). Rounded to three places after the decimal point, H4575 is 0.018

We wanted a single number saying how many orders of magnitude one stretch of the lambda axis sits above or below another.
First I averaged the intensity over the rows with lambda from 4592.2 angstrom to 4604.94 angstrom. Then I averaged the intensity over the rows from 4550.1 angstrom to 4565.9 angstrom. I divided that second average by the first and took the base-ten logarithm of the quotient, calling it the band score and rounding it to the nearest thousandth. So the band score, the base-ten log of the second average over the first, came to -0.006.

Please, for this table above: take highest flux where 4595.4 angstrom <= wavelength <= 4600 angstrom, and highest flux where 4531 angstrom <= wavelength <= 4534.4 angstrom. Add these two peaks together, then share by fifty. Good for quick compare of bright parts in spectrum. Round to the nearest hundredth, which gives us 5.60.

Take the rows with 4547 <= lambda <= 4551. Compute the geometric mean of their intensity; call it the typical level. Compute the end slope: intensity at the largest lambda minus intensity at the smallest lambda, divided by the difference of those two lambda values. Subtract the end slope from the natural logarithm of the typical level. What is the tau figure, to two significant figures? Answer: 3.3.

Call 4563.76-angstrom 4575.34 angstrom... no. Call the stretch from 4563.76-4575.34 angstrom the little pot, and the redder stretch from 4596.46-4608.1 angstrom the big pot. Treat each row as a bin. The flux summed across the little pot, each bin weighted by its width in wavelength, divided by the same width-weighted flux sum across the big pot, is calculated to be 0.93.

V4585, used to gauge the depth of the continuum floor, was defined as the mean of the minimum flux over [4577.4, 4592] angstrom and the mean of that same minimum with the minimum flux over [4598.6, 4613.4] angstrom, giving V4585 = 121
